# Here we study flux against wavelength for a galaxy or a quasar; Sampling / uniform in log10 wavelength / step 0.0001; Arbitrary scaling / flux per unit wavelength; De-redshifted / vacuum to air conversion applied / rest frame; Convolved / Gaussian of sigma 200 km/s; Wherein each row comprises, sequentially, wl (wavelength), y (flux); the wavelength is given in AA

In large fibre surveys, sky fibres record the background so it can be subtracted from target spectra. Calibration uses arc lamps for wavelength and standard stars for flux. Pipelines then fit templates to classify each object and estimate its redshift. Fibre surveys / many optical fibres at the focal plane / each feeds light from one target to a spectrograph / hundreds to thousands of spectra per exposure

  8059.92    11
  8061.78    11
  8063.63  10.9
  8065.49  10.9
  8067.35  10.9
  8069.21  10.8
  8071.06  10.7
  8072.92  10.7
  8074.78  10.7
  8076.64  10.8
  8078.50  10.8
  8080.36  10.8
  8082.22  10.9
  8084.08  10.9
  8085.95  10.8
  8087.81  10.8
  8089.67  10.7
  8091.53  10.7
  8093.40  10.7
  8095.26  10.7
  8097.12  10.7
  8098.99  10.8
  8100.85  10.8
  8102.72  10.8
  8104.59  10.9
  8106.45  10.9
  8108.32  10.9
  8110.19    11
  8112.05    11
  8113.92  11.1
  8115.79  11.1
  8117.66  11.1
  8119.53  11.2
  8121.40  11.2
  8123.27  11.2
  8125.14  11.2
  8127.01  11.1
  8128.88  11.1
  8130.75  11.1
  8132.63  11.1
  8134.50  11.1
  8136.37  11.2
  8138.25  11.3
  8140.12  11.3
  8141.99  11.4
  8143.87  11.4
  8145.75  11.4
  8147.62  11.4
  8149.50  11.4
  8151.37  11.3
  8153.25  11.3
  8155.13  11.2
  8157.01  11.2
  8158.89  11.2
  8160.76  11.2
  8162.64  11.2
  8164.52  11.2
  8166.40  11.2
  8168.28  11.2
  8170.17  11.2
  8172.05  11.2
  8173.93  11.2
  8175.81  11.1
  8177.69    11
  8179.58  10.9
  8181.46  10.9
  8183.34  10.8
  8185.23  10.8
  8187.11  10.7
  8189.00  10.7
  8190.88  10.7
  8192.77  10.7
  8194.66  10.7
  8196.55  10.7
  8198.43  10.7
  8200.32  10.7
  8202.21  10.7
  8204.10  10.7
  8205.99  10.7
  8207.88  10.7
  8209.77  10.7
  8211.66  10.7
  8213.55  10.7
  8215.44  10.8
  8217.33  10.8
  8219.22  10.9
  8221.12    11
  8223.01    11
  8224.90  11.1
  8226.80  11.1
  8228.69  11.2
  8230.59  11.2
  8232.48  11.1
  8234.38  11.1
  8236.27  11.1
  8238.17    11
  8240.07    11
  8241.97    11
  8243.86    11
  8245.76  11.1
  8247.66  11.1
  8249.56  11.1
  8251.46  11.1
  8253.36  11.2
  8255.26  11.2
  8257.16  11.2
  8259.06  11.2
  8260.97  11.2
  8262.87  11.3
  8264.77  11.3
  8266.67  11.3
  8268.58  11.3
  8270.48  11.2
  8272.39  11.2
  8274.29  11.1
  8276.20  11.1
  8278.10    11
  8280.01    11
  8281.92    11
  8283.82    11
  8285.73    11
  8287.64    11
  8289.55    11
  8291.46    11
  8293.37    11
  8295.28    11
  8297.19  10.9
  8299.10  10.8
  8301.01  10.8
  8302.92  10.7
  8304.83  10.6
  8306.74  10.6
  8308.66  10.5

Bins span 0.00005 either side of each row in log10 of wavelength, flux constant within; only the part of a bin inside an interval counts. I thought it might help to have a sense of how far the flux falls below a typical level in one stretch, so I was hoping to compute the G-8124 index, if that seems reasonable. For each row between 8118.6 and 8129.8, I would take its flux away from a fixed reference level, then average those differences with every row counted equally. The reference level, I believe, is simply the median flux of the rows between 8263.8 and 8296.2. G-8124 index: -0.2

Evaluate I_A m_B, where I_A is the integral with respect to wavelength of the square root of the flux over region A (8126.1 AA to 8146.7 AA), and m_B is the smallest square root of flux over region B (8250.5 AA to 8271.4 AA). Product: 230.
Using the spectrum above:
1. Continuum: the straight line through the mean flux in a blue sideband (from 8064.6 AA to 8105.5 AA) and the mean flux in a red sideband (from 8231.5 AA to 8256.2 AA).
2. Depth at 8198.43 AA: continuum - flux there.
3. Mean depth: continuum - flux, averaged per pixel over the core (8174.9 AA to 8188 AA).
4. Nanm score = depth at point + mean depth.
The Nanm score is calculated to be 0.38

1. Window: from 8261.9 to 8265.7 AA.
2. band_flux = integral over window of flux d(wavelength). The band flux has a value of 43.0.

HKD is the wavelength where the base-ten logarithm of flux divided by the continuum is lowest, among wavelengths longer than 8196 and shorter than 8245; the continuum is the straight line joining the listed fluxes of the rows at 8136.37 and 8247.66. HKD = 8196.55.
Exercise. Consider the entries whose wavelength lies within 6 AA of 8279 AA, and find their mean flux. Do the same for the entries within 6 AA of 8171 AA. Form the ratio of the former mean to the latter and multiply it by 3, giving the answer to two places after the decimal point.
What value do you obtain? 2.96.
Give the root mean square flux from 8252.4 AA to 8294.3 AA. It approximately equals 11.1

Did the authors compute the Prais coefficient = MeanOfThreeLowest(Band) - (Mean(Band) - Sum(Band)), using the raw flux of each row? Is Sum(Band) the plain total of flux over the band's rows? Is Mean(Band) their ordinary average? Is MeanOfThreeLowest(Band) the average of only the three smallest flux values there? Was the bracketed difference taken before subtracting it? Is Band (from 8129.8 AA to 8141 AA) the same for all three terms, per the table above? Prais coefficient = 67.0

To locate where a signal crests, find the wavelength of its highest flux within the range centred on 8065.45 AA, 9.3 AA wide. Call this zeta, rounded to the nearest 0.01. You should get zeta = 8061.78 AA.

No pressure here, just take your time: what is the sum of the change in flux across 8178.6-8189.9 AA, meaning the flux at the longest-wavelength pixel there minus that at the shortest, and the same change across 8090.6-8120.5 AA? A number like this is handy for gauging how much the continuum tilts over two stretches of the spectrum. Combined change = 0.3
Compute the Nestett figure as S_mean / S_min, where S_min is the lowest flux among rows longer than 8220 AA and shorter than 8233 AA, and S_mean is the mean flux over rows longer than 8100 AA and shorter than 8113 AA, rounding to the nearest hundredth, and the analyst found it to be 0.99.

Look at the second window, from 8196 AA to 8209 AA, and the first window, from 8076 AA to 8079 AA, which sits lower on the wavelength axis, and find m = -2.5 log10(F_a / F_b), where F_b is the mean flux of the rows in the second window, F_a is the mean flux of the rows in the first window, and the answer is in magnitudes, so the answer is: -0.010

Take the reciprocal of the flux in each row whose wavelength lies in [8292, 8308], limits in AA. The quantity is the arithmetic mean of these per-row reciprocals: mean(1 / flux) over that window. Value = 0.0926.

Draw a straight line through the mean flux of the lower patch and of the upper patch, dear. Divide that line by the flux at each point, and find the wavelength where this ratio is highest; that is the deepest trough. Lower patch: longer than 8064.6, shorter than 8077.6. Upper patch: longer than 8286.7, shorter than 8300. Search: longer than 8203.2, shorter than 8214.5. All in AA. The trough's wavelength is 8213.55 AA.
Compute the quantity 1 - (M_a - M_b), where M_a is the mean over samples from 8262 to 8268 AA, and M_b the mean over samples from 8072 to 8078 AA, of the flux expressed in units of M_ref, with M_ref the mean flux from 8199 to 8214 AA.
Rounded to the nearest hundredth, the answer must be 0.95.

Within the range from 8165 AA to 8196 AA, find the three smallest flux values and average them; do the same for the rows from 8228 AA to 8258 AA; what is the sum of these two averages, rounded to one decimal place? 21.7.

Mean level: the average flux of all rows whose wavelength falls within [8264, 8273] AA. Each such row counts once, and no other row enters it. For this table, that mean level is 11.26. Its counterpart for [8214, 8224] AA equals 10.90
